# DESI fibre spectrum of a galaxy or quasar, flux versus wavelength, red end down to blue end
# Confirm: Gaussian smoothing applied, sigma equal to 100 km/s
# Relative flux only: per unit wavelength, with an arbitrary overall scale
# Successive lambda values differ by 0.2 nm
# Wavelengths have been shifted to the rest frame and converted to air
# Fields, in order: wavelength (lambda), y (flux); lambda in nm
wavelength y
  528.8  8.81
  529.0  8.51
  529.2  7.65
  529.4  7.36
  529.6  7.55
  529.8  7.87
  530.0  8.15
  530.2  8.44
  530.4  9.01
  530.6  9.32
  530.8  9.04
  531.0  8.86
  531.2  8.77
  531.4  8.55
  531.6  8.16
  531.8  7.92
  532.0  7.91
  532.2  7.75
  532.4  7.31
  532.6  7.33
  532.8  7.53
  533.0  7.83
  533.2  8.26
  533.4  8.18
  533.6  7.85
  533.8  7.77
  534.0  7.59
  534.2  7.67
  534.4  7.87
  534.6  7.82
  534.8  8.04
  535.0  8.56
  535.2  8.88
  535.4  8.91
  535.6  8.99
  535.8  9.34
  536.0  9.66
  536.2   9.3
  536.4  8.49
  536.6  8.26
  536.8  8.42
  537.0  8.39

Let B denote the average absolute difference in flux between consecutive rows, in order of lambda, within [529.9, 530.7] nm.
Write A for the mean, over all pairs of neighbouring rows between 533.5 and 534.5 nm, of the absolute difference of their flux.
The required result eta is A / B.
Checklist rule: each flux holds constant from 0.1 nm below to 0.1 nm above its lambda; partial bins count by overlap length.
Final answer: 0.3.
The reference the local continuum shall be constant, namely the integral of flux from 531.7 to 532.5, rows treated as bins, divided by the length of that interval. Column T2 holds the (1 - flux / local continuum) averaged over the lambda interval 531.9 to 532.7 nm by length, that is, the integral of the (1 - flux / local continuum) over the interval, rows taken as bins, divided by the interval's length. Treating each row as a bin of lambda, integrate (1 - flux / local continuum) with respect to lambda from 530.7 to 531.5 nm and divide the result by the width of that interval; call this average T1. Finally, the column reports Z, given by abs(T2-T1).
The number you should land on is 0.16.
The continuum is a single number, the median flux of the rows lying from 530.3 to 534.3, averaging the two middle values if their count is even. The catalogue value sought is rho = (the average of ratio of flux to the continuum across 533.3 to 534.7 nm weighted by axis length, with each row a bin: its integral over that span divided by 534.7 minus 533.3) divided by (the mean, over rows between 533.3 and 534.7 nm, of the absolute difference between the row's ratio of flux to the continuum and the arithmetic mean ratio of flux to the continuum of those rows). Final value 63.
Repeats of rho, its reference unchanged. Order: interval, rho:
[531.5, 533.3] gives 29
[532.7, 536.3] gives 14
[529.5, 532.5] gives 16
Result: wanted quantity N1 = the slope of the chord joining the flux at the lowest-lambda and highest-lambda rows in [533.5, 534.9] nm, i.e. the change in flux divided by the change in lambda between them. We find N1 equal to 0.2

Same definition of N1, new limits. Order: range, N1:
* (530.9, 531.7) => -1.2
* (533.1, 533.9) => -0.8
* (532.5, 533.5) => 1.1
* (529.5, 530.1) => 1.5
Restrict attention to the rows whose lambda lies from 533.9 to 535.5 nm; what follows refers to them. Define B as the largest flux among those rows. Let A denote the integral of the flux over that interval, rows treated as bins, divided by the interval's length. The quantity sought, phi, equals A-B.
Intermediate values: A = 8.2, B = 8.91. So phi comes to -0.74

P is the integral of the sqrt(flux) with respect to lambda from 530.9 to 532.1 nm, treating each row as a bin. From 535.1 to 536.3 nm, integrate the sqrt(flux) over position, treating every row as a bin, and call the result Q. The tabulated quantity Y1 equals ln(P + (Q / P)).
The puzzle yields 1.51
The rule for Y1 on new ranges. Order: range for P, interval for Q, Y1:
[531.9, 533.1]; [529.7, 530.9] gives 1.48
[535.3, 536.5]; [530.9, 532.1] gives 1.52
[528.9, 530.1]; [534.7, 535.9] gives 1.49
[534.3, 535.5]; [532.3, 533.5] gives 1.49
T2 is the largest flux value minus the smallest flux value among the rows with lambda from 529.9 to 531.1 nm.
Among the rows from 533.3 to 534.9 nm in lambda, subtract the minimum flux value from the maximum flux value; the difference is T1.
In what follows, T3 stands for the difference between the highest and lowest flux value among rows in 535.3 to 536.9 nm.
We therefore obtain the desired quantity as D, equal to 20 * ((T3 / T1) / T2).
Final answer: 41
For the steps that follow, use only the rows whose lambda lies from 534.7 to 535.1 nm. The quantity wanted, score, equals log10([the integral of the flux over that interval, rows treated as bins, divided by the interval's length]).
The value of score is 0.92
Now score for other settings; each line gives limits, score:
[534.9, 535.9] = 0.95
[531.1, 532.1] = 0.92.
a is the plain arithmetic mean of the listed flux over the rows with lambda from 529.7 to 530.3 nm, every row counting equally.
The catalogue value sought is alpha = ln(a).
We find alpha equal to 2.10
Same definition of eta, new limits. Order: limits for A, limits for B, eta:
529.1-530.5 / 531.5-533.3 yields 1.4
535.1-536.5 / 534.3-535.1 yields 1.2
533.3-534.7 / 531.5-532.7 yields 0.9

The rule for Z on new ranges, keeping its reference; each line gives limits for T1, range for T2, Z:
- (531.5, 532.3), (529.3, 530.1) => 0.03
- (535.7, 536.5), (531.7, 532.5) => 0.19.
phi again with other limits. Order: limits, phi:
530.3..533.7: -1.11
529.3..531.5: -0.87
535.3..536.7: -0.67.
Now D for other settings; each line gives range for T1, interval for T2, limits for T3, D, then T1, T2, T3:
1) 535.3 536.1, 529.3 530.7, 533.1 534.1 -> 9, 0.75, 1.96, 0.67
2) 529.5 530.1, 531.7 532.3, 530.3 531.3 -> 108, 0.60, 0.17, 0.55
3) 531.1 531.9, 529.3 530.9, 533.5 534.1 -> 3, 0.85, 1.96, 0.26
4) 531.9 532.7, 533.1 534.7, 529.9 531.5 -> 58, 0.60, 0.67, 1.17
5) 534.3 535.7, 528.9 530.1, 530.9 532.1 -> 14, 1.17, 1.15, 0.95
